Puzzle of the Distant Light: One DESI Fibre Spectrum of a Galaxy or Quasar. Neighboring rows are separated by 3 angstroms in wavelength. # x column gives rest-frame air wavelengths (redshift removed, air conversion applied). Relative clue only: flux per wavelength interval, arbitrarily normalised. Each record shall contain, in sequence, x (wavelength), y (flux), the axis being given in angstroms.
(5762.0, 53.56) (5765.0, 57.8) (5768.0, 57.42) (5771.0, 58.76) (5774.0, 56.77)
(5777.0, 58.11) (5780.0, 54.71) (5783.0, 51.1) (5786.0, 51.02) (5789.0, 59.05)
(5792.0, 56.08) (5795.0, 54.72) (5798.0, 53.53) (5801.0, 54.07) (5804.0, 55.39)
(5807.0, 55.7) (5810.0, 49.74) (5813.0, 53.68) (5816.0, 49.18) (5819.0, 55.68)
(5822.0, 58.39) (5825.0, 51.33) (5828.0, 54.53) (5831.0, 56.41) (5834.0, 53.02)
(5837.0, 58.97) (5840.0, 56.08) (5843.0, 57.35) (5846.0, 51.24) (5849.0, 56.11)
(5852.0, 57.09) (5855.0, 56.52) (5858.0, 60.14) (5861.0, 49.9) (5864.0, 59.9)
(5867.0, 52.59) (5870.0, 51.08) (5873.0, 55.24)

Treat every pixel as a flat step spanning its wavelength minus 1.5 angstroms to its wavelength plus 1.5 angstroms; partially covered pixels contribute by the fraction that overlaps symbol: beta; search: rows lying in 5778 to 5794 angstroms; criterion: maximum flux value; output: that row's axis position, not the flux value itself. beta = 5789.0 angstroms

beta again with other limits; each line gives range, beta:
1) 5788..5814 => 5789.0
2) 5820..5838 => 5837.0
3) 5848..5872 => 5858.0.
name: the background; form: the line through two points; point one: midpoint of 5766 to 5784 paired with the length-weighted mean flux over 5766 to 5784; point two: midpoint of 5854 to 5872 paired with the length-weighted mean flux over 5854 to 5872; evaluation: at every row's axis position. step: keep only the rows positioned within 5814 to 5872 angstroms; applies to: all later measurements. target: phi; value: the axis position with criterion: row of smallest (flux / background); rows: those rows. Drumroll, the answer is 5816.0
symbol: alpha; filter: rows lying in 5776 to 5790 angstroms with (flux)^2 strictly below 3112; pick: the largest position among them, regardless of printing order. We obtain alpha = 5786.0 angstroms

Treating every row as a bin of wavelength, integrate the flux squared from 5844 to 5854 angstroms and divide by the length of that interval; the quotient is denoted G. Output 3034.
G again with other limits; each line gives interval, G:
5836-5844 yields 3294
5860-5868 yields 2988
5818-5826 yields 3071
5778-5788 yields 2805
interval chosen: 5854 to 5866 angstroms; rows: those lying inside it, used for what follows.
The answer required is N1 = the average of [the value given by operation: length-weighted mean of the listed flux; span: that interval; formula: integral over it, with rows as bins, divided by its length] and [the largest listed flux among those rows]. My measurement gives 58.3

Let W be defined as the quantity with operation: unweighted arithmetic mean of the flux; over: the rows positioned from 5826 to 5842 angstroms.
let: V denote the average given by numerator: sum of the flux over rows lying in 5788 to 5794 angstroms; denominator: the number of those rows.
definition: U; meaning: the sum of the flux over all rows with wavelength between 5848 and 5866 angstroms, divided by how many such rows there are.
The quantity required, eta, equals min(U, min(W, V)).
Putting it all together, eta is 55.8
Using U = 56.6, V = 57.6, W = 55.8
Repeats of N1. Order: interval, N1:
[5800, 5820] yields 54.5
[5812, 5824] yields 56.3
